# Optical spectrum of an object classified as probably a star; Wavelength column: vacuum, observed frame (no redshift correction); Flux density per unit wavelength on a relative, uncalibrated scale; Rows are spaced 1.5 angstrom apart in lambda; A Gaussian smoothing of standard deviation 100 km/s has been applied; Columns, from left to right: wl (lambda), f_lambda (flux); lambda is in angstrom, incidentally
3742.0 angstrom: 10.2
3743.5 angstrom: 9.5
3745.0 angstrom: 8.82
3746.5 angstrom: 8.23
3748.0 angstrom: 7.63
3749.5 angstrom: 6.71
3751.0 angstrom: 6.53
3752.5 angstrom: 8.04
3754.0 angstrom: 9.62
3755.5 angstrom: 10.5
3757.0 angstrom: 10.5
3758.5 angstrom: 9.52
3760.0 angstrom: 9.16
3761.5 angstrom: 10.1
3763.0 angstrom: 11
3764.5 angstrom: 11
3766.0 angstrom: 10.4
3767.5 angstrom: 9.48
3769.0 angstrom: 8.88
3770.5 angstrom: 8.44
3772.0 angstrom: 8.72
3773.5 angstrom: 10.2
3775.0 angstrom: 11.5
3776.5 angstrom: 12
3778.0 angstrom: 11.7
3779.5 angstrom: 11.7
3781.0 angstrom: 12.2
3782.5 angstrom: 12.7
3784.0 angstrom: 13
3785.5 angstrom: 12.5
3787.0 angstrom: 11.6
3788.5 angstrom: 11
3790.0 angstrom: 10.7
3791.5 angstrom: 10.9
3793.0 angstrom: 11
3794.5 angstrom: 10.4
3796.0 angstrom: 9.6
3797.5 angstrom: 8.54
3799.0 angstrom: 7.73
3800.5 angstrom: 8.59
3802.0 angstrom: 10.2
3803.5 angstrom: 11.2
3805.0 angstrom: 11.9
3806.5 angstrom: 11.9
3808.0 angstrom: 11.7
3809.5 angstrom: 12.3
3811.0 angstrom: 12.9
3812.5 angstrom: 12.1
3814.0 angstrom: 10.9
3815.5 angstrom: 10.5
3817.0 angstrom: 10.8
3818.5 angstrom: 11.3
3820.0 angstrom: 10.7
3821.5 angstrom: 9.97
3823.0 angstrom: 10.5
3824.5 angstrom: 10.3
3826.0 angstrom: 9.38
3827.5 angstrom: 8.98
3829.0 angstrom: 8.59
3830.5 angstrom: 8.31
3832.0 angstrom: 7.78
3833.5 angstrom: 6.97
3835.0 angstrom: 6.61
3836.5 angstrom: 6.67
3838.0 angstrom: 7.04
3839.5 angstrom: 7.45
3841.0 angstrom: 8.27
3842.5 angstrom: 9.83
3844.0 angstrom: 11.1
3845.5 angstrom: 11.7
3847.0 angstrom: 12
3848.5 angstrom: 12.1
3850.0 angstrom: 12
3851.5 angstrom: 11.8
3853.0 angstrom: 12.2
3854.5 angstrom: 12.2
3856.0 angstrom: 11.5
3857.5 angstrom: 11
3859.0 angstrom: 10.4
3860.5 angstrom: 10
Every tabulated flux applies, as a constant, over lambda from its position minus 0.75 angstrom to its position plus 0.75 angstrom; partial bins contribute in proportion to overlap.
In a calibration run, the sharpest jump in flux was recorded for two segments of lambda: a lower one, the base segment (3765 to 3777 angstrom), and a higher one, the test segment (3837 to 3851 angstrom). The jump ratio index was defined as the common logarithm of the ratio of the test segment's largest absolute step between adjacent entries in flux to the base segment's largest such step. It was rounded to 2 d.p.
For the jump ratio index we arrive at 0.02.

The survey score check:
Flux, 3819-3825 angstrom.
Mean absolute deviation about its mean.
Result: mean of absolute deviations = 0.23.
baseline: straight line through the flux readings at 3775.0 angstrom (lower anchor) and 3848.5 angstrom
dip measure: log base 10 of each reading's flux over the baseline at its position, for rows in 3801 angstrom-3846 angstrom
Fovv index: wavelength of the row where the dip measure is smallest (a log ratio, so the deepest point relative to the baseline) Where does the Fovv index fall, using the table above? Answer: 3835.0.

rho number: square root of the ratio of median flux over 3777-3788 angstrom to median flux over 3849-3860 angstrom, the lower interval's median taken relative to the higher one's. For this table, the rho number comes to 1.02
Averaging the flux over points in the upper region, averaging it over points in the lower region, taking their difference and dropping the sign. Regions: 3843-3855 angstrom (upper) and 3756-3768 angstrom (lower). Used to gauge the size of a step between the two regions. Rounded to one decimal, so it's 1.7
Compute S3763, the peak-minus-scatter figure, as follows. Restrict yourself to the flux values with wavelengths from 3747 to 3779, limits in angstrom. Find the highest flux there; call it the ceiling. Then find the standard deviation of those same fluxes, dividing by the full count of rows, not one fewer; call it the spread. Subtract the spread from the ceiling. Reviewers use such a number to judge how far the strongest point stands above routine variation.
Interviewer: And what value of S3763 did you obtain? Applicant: 10.5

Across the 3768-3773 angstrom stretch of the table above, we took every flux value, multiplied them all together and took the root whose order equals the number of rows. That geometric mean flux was 8.7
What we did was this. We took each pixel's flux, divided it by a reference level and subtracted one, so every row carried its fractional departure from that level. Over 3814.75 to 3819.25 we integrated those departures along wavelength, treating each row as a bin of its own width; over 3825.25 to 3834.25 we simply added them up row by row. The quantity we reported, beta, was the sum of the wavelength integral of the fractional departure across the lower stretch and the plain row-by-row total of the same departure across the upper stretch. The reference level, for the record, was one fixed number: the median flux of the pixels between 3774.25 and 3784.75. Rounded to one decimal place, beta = -2.3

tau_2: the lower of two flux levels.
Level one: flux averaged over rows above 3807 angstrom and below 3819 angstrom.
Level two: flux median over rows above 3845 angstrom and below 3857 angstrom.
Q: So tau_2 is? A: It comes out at 11.6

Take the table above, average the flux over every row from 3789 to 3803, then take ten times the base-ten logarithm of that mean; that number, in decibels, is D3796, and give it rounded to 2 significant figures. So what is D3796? 9.9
